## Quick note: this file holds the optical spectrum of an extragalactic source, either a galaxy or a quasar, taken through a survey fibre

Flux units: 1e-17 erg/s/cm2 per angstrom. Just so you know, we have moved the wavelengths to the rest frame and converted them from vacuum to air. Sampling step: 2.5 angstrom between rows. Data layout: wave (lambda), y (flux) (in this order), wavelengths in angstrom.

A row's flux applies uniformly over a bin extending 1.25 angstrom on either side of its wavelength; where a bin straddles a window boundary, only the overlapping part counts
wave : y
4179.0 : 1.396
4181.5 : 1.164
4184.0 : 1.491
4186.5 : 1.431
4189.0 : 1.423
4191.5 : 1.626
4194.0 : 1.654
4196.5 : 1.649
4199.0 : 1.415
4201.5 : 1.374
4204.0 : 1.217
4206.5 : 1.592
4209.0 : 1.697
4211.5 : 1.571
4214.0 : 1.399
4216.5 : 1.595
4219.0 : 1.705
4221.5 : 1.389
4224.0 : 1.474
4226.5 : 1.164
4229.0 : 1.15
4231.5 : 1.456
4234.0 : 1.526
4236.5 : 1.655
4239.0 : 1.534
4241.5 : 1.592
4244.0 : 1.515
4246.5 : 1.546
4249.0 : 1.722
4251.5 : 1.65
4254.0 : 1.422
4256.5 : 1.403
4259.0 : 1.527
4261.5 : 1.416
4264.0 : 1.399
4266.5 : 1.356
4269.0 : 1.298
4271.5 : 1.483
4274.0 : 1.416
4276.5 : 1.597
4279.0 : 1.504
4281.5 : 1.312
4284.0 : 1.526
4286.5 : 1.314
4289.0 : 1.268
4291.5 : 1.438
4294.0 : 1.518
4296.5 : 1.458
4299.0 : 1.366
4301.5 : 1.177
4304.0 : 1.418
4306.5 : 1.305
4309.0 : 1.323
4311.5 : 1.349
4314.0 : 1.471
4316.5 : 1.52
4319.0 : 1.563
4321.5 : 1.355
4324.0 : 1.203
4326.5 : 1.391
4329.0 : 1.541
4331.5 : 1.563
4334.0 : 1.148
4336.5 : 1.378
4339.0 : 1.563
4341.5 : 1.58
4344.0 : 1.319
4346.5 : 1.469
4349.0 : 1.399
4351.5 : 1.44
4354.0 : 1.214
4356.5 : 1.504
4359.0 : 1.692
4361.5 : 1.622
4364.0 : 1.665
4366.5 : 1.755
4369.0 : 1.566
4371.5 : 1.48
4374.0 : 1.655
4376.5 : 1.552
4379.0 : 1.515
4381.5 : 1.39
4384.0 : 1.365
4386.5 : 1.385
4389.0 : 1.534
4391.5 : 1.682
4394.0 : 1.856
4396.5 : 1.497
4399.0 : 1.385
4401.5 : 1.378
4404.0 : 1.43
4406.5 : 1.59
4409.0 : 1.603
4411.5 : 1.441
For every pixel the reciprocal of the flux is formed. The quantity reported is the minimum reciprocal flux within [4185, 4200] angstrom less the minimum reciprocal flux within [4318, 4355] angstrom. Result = -0.028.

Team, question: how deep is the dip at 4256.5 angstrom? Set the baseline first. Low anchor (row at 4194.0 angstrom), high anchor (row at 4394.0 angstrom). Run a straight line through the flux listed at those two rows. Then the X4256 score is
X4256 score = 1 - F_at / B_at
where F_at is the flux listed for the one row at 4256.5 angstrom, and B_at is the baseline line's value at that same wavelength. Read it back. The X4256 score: 0.18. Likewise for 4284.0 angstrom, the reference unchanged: 0.13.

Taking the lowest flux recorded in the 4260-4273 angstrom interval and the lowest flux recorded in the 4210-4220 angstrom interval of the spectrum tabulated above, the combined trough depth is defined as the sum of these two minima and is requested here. 2.70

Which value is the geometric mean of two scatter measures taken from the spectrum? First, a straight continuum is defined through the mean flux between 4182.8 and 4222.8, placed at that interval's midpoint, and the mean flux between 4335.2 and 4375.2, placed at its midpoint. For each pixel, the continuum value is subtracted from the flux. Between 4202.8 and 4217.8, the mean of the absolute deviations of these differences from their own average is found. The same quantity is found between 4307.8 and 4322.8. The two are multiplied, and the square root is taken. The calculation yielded 0.109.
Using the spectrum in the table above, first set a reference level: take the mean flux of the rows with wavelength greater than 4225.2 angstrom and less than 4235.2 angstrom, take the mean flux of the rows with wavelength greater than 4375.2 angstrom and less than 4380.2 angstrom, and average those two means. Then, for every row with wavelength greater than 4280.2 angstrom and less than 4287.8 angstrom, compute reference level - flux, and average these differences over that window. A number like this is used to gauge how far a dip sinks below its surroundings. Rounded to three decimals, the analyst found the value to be 0.045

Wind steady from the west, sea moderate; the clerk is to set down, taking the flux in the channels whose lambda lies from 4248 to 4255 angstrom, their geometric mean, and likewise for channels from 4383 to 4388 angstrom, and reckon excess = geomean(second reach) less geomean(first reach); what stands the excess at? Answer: -0.22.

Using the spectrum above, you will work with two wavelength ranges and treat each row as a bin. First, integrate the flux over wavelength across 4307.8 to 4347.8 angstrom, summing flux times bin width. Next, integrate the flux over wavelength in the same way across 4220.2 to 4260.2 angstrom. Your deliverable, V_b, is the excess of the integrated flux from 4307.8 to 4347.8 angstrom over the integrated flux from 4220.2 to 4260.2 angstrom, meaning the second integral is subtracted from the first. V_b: -2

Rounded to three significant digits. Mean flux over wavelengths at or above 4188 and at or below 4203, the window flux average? 1.52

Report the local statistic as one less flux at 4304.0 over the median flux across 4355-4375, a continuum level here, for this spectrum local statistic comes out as 0.13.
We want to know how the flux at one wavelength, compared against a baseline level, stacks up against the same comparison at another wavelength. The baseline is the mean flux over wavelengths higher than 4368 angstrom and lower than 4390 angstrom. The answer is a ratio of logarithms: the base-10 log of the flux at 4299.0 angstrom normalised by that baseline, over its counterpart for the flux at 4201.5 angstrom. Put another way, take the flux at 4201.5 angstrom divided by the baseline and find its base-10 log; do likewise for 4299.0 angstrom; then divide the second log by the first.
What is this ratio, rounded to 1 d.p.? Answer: 1.1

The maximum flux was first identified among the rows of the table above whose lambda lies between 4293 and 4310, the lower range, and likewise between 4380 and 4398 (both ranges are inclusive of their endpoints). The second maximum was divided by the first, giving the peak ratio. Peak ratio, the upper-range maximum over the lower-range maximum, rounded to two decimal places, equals 1.22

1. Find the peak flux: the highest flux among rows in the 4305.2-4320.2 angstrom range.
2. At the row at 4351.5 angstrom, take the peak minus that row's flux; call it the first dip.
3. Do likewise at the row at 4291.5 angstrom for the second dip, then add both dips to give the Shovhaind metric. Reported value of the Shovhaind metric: 0.25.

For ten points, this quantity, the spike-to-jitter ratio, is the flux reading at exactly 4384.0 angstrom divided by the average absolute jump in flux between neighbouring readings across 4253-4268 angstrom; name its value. 21.7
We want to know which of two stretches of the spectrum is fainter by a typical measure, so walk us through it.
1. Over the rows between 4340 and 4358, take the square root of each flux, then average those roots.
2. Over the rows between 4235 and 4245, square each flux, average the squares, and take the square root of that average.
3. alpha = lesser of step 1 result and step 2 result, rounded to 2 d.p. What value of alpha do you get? 1.19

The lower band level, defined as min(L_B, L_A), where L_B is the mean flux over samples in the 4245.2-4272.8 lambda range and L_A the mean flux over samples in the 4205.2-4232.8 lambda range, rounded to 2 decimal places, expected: 1.47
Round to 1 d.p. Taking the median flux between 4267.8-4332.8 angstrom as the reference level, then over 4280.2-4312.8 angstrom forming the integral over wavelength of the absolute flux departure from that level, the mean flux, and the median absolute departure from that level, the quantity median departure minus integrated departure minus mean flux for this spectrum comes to -4.3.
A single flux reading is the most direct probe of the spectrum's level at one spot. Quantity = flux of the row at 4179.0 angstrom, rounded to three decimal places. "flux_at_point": 1.396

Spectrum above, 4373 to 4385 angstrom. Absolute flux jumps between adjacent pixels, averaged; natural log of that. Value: -2.62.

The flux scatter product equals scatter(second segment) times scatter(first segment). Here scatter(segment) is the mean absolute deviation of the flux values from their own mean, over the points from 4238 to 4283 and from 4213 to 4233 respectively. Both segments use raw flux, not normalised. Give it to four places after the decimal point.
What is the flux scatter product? 0.0132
